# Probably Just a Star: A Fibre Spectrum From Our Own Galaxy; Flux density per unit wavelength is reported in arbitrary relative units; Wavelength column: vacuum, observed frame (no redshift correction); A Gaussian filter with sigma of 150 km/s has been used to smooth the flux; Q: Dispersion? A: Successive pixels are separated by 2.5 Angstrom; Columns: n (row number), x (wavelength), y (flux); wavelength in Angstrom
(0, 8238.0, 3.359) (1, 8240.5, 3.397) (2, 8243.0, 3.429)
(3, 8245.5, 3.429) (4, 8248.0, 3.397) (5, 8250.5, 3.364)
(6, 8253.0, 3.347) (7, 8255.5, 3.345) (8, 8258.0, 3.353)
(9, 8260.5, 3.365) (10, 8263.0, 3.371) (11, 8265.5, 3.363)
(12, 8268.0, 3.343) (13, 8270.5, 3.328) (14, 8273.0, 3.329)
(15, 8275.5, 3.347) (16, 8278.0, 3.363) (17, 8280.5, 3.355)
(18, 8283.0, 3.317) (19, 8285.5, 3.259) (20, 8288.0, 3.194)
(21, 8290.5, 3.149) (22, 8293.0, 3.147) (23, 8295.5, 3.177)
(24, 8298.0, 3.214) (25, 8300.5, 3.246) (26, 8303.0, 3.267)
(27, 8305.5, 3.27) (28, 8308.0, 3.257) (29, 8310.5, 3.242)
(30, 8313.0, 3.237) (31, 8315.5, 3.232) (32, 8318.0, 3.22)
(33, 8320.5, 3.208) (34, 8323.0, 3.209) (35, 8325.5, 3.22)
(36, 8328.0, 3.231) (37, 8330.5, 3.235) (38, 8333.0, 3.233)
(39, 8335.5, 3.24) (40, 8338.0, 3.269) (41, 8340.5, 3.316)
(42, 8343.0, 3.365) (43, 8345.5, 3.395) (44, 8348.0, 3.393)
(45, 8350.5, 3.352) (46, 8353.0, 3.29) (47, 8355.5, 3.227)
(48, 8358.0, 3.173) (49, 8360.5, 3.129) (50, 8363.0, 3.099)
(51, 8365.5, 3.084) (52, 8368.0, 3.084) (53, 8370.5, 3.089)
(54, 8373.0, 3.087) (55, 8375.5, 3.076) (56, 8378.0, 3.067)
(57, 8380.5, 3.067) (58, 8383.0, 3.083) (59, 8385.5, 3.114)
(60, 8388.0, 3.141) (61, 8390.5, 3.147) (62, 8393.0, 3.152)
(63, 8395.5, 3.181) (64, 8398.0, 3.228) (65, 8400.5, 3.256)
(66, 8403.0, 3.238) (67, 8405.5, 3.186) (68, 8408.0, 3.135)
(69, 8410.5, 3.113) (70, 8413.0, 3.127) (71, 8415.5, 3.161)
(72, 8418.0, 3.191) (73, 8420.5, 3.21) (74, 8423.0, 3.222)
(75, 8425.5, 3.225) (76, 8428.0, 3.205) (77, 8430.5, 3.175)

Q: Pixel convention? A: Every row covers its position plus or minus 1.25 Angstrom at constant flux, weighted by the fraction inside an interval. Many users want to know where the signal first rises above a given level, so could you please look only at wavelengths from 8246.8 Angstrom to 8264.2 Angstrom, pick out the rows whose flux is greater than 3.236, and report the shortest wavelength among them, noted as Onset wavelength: 8248.0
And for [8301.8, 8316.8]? 8303.0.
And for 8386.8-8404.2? 8400.5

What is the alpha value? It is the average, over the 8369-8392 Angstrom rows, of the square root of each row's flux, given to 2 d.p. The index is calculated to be 1.76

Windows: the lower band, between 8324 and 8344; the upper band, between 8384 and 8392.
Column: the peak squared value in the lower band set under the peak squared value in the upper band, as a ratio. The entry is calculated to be 0.87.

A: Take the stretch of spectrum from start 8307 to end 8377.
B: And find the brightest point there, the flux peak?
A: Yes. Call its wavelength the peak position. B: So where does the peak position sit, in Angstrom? 8345.5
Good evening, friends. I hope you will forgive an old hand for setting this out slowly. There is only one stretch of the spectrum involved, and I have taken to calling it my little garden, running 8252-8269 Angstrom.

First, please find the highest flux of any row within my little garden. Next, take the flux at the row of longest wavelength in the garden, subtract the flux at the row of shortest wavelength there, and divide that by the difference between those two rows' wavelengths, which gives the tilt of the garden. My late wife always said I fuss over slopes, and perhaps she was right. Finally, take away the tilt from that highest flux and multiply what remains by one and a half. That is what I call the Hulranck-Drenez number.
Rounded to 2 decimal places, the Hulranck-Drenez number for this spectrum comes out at 5.06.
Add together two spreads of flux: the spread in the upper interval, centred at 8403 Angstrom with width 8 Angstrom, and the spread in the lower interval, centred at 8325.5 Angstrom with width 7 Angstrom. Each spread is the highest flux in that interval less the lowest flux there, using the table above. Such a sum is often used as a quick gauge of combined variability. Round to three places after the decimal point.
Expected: 0.092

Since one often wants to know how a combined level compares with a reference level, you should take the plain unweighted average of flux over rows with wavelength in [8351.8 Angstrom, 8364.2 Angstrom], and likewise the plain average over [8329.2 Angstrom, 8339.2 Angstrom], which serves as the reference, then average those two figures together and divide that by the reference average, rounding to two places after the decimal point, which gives 0.99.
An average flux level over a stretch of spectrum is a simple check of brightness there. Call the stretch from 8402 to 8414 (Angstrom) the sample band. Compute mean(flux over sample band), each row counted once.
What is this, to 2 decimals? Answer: 3.16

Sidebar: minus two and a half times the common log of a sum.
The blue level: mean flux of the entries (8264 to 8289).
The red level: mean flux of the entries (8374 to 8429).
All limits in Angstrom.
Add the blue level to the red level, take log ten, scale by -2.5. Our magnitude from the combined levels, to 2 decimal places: -2.03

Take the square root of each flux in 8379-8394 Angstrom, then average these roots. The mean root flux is 1.77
